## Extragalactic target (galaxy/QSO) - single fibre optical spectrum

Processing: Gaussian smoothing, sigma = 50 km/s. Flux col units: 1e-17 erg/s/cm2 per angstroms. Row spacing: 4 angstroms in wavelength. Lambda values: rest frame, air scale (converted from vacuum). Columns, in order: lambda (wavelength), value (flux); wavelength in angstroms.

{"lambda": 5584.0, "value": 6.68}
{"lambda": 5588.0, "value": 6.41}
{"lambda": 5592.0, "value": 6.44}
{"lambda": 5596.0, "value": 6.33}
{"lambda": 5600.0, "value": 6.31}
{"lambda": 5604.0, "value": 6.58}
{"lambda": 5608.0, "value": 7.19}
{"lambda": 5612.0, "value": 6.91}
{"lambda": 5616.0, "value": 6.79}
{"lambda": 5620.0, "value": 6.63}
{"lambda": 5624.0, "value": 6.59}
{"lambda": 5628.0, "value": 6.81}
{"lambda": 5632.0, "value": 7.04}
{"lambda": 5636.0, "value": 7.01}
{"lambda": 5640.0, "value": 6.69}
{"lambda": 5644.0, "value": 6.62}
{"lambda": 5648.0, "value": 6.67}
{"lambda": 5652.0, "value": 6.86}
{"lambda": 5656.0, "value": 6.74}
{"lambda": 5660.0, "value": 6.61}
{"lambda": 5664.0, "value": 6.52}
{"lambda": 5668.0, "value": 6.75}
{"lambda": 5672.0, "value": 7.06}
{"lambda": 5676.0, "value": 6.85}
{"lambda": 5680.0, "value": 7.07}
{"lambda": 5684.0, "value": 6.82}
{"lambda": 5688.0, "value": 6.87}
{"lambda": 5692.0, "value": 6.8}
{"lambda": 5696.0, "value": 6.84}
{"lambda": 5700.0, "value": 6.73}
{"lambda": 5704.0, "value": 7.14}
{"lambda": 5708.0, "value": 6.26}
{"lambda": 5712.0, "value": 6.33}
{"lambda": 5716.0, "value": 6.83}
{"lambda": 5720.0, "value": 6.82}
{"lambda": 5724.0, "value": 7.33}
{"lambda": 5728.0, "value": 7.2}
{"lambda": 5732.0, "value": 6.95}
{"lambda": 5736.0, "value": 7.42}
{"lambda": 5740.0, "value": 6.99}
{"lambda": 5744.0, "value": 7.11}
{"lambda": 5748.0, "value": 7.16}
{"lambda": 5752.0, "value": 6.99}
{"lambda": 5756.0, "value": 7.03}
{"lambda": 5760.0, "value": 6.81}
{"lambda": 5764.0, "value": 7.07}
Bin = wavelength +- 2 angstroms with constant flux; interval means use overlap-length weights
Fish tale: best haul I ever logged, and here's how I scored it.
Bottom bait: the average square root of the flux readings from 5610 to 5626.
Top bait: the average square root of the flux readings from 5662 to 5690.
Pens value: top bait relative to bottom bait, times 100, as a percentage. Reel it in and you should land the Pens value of 101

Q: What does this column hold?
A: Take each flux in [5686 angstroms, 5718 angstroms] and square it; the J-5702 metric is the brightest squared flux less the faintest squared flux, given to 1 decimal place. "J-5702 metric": 11.8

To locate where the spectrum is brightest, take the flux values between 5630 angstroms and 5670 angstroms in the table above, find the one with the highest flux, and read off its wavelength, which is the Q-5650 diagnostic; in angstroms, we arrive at 5632.0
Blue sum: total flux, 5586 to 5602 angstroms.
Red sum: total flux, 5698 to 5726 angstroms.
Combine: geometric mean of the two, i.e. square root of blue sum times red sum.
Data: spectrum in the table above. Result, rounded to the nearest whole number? 35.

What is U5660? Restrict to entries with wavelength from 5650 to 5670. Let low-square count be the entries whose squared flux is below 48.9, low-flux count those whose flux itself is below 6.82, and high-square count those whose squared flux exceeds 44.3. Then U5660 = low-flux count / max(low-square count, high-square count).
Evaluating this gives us 0.80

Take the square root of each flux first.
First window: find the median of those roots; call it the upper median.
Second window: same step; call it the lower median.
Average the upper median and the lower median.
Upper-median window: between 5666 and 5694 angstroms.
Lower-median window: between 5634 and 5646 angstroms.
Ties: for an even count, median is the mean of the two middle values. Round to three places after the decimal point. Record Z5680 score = 2.602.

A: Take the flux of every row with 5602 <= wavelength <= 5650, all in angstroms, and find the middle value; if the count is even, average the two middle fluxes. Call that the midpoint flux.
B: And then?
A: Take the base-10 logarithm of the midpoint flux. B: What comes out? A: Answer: 0.829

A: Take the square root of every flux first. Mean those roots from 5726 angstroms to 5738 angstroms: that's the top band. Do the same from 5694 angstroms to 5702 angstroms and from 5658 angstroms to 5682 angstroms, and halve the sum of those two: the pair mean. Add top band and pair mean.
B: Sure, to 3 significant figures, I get 5.29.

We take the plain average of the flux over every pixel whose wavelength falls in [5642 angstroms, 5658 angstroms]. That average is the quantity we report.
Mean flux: 6.72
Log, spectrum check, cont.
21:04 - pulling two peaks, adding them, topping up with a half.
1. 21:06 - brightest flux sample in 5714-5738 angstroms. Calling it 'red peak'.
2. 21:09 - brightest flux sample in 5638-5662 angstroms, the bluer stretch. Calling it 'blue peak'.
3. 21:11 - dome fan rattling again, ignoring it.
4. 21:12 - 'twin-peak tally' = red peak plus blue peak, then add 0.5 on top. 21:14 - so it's 14.8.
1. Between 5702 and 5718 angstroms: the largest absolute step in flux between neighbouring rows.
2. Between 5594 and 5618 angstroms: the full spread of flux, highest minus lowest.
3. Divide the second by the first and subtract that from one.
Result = 0.0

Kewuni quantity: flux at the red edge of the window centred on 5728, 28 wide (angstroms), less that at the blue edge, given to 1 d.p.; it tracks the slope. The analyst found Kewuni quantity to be 0.2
